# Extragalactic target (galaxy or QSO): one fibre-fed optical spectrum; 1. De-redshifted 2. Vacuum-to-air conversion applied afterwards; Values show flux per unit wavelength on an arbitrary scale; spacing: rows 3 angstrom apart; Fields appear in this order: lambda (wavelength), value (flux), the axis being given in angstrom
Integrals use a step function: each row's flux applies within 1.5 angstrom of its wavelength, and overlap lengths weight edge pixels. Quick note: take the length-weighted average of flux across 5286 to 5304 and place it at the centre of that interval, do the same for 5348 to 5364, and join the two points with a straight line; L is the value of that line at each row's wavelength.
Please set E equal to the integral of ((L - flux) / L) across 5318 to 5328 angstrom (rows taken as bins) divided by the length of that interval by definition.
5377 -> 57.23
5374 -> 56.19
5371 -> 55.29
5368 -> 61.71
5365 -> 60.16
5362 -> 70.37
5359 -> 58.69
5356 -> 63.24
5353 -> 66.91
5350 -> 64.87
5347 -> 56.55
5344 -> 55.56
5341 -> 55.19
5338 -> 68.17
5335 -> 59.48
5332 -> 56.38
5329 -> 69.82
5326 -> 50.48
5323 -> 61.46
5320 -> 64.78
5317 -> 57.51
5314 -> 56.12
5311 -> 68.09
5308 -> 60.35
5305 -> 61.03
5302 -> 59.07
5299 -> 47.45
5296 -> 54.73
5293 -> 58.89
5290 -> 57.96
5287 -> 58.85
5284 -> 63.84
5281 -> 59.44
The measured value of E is 0.01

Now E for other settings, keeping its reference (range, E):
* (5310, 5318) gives -0.03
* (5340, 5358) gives 0.05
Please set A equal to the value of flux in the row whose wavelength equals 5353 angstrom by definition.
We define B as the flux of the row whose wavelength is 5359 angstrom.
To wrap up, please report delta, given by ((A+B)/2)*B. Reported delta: 3686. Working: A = 66.91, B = 58.69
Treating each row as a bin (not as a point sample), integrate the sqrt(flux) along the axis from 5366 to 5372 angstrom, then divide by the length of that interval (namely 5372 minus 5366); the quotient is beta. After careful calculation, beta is 7.7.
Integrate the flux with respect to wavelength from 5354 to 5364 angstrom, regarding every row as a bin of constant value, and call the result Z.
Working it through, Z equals 640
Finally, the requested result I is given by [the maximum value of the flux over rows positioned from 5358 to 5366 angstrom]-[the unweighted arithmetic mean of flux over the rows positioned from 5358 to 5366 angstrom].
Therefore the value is 7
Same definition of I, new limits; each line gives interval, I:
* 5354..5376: 10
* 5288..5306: 5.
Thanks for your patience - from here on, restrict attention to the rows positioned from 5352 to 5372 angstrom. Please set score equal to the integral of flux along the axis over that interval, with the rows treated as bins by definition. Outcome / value 1248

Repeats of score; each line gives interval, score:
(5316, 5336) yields 1201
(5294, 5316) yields 1279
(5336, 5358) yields 1351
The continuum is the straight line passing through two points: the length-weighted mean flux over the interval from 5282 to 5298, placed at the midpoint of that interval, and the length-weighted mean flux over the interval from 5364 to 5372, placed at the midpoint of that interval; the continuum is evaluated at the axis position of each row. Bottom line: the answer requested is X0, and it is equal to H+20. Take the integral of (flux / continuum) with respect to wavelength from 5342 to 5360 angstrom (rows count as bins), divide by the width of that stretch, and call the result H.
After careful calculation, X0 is 21.0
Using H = 1.03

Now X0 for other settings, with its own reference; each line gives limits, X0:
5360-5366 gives 21.1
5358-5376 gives 21.0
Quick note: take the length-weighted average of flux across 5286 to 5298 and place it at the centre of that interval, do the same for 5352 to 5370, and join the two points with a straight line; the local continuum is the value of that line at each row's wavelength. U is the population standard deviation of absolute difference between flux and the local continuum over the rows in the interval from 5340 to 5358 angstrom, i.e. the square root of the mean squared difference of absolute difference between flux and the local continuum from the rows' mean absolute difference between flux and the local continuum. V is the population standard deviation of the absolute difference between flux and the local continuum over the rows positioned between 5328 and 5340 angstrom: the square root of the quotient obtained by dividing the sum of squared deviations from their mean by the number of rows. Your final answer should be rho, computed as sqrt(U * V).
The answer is 2.49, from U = 2.1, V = 3.0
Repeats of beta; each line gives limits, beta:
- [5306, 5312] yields 8.0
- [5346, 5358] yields 7.9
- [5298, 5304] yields 7.4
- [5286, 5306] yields 7.5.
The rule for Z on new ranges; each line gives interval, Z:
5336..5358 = 1351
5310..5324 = 859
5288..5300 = 663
